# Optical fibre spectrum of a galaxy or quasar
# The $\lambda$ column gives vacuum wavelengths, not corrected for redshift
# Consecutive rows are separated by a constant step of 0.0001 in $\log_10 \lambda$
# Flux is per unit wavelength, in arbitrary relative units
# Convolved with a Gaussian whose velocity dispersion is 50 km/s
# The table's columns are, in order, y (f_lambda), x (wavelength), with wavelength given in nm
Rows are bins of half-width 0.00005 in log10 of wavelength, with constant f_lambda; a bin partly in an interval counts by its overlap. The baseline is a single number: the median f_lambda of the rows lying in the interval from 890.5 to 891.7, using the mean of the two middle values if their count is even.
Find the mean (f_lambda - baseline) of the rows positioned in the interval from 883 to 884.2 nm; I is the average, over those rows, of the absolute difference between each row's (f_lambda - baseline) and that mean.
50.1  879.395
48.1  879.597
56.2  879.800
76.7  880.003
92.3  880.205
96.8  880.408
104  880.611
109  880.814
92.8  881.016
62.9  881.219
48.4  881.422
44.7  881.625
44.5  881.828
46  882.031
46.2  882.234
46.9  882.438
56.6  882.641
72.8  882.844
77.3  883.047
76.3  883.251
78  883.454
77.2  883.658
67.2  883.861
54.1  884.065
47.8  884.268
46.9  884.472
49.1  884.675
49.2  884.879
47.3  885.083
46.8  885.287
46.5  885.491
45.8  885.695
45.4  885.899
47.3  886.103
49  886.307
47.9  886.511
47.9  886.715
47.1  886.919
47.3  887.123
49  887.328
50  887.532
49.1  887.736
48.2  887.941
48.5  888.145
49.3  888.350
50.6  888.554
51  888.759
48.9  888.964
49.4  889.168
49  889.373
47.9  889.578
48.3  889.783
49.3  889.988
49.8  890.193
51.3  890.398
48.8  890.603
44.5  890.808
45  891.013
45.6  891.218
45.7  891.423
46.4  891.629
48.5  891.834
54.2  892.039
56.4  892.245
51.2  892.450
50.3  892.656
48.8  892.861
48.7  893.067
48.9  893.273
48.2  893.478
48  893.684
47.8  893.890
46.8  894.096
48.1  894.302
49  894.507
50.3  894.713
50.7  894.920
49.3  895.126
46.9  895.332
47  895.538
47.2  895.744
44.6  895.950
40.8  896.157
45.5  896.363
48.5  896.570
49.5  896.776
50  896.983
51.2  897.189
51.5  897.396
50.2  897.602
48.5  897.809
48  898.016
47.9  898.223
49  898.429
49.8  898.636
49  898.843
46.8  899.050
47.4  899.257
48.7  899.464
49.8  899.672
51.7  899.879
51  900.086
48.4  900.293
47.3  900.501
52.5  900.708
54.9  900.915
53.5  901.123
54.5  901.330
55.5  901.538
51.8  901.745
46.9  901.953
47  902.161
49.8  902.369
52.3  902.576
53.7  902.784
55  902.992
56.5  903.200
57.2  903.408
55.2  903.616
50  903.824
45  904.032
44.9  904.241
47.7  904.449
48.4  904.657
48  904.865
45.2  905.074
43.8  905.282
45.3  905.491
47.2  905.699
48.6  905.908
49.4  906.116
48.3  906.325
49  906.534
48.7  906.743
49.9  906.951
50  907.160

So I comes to 7.4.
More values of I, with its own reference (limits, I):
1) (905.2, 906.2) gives 1.8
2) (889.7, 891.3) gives 2.1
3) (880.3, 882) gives 25.3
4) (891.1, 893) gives 3.0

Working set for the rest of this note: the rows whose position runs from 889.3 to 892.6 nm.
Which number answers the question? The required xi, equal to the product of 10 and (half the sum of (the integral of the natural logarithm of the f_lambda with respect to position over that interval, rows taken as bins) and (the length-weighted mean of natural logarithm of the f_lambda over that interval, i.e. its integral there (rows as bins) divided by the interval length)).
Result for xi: 83.6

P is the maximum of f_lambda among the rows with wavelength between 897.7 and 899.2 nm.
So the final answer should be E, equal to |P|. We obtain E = 50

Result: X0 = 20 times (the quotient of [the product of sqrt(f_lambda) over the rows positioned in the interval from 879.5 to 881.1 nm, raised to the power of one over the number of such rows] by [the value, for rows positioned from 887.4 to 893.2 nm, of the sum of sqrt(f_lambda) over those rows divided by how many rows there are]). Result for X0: 25.8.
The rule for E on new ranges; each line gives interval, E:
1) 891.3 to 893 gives 56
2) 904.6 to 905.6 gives 48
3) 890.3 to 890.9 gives 51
